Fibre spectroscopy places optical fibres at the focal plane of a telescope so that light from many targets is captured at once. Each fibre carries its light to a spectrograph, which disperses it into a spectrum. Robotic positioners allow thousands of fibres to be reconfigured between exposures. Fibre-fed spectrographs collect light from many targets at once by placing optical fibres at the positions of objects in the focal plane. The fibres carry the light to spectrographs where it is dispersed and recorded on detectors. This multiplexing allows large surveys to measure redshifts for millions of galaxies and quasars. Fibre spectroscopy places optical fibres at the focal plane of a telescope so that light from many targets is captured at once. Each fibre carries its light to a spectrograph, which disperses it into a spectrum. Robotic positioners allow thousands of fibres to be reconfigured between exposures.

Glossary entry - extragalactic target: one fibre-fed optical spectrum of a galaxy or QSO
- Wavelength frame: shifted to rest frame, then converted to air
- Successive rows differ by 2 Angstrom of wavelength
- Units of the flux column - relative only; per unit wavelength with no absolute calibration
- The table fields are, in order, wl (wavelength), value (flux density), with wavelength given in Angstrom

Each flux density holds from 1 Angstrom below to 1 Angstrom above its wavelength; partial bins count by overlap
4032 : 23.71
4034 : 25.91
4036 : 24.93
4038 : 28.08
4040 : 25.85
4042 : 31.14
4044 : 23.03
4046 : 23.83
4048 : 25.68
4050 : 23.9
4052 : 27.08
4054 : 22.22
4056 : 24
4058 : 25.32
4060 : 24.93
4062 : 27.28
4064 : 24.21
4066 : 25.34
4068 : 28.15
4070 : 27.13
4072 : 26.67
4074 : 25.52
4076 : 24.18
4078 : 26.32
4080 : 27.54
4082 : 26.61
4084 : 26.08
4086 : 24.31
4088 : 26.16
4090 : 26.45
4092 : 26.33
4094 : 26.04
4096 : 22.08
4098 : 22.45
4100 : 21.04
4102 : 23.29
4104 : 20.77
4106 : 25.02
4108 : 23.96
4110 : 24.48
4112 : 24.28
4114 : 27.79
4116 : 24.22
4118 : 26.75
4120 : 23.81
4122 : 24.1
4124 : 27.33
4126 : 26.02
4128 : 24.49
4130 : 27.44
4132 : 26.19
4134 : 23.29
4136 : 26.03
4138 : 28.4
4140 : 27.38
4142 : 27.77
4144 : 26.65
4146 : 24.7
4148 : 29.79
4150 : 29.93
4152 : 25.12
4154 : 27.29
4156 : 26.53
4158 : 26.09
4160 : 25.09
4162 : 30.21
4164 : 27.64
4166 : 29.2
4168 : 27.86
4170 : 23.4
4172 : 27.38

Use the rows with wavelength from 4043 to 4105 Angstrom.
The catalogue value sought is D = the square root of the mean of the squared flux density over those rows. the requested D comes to 25.0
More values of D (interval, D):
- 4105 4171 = 26.4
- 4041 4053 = 25.9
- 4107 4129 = 25.2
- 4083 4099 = 25.0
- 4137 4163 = 27.4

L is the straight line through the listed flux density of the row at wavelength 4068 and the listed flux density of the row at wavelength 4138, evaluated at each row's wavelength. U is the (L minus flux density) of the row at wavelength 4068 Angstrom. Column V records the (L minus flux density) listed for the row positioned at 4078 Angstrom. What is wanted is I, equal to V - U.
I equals 1.9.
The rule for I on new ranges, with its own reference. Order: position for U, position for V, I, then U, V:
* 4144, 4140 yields -0.7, 2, 1.0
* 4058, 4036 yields 0.3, 3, 3.1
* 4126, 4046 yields 1.9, 2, 4.2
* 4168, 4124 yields 0.4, 1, 1.0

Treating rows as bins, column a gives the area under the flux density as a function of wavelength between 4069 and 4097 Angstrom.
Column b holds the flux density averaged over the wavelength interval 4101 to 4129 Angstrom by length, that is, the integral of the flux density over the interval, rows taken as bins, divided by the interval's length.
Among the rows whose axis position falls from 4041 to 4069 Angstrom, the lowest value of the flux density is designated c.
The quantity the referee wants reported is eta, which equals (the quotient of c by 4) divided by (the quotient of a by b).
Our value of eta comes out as 0.190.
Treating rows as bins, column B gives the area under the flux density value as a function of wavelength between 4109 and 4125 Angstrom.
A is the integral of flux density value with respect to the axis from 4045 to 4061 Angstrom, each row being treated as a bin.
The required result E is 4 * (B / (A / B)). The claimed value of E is 1670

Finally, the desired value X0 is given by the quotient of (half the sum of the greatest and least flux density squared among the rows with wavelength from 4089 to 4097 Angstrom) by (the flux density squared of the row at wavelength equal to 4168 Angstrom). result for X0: 0.76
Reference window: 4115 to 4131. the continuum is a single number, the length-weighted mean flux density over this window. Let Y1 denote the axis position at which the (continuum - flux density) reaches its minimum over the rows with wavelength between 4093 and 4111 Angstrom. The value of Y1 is 4094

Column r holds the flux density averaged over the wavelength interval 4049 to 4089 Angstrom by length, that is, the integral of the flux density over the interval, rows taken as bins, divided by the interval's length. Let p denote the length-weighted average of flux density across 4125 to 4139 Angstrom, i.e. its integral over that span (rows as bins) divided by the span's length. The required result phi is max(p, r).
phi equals 26.0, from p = 26.0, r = 25.6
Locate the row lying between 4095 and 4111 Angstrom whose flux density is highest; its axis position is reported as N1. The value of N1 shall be 4106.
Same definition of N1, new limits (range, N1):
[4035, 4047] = 4042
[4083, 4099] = 4090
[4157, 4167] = 4162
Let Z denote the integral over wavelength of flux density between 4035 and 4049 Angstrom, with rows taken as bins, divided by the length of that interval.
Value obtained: 26.1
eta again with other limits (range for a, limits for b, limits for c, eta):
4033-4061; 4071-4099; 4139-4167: 0.221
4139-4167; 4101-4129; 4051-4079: 0.179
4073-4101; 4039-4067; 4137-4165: 0.222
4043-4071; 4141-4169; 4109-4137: 0.227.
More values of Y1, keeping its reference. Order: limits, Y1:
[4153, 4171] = 4162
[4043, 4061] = 4052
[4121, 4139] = 4138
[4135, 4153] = 4150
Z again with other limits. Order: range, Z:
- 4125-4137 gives 25.6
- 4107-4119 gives 25.2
